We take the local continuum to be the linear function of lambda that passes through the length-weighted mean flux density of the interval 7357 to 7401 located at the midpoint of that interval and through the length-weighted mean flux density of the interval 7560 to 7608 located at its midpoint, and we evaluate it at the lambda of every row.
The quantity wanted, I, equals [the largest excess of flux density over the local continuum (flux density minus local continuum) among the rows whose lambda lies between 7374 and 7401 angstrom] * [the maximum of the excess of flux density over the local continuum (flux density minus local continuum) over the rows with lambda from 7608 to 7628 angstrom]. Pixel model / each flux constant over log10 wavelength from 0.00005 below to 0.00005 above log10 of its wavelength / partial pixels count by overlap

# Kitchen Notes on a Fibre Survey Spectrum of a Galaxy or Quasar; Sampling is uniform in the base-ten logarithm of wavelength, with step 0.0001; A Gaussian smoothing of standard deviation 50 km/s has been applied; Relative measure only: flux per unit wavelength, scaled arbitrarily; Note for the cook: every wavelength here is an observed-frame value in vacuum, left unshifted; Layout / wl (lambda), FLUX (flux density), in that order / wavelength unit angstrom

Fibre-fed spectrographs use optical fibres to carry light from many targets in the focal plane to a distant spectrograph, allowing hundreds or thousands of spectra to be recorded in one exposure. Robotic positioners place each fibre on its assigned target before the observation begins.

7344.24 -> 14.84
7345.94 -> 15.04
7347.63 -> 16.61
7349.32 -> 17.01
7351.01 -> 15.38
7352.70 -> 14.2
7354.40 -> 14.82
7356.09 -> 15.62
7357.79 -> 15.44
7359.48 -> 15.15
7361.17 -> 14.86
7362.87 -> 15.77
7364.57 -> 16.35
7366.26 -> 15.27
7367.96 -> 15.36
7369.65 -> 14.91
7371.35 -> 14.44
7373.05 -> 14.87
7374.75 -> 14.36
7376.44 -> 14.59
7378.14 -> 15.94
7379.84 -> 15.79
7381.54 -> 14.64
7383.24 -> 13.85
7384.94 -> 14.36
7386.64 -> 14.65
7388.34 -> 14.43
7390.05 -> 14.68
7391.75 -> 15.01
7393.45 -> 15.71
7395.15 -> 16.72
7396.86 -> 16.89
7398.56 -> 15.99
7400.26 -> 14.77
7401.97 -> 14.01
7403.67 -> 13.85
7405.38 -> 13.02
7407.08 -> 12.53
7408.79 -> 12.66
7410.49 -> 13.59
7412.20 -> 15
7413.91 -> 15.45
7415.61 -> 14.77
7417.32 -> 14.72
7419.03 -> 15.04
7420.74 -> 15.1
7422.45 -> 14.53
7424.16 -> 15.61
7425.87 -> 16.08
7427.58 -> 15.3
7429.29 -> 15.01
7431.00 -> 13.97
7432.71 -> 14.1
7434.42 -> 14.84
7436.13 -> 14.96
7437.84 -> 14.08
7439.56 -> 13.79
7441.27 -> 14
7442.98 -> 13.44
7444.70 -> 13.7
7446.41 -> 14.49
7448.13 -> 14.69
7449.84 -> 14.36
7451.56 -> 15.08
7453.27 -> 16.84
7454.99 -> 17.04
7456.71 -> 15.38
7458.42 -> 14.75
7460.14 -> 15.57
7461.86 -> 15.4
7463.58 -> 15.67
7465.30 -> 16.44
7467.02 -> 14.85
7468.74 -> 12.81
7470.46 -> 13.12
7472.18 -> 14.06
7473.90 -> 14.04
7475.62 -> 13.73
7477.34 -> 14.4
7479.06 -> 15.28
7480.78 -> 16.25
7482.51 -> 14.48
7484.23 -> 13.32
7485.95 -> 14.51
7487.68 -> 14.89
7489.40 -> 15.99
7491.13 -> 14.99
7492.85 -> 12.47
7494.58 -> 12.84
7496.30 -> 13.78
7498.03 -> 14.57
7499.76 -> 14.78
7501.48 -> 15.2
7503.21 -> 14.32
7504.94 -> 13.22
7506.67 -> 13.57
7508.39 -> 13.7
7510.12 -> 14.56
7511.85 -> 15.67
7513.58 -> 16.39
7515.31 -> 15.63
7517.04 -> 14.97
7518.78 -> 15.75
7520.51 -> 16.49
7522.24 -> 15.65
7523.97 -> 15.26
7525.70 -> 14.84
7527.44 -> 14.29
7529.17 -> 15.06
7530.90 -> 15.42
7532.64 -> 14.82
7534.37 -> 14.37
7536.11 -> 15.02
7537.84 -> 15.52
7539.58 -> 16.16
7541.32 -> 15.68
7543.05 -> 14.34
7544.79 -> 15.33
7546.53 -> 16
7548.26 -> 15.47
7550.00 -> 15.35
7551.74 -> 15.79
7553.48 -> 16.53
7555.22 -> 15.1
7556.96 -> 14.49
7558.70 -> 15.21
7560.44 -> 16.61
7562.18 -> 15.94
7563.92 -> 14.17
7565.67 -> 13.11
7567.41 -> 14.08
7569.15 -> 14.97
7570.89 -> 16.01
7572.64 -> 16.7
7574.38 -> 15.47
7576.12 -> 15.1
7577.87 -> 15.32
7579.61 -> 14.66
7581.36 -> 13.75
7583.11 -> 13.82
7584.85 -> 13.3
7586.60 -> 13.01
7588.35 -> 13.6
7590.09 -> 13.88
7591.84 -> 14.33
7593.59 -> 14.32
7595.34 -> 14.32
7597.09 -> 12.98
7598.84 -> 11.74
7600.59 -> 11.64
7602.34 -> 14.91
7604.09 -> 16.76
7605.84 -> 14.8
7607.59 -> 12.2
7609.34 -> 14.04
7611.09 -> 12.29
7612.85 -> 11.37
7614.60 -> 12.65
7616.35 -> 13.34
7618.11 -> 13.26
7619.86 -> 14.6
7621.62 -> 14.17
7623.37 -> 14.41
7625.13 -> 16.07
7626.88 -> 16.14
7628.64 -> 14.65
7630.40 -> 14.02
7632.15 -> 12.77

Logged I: 3.5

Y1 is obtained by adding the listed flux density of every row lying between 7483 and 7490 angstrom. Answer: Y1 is 58.7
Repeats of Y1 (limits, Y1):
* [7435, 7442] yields 56.8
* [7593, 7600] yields 53.4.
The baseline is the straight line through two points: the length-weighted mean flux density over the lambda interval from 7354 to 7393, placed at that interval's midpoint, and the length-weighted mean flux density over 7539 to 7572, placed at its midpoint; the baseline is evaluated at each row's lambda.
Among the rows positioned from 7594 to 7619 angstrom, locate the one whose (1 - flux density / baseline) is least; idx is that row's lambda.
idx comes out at 7604.09 angstrom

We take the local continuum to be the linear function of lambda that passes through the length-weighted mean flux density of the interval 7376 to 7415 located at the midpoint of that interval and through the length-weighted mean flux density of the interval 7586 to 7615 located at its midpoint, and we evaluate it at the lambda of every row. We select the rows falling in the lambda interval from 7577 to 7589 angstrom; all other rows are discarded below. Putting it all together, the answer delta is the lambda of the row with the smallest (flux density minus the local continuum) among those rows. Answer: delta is 7586.60 angstrom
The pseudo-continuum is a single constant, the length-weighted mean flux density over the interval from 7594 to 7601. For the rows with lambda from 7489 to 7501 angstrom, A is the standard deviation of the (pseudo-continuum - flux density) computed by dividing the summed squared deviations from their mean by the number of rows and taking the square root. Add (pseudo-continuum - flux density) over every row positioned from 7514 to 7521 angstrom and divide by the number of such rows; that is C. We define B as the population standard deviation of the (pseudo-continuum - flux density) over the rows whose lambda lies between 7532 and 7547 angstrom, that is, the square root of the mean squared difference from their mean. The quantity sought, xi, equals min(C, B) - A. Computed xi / -4.0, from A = 1.15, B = 0.6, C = -2.9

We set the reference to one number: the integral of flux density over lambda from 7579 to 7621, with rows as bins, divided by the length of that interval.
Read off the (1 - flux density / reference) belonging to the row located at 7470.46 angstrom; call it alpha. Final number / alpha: 0.03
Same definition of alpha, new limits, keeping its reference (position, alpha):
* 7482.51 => -0.07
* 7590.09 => -0.02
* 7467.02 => -0.10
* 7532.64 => -0.09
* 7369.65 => -0.10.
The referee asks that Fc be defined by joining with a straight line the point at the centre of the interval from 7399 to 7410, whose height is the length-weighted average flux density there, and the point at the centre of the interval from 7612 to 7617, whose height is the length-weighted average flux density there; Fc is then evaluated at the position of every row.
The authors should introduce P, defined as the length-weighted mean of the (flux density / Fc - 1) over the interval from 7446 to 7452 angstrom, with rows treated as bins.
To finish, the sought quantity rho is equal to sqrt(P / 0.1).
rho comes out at 0.99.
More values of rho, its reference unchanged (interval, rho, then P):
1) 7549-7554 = 1.55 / 0.24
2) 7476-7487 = 1.07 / 0.11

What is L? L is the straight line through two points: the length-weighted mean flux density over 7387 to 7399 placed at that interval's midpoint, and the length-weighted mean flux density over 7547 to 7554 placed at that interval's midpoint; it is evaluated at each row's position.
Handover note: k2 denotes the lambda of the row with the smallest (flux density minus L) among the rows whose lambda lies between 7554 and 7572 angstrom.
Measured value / 7565.67 angstrom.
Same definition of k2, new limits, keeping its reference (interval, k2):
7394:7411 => 7407.08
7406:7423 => 7407.08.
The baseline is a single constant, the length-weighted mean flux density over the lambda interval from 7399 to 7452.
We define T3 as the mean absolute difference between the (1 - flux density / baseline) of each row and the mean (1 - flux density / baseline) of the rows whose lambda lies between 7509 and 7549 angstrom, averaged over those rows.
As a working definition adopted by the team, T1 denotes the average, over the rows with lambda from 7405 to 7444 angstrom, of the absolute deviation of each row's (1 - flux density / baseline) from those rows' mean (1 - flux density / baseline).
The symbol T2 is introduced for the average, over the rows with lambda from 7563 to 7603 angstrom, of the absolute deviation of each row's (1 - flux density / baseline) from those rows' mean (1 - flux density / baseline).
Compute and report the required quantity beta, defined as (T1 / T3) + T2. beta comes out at 1.61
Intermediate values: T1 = 0.054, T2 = 0.064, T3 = 0.035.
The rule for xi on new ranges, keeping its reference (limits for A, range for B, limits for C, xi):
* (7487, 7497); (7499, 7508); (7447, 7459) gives -3.9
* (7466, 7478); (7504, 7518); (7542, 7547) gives -3.0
